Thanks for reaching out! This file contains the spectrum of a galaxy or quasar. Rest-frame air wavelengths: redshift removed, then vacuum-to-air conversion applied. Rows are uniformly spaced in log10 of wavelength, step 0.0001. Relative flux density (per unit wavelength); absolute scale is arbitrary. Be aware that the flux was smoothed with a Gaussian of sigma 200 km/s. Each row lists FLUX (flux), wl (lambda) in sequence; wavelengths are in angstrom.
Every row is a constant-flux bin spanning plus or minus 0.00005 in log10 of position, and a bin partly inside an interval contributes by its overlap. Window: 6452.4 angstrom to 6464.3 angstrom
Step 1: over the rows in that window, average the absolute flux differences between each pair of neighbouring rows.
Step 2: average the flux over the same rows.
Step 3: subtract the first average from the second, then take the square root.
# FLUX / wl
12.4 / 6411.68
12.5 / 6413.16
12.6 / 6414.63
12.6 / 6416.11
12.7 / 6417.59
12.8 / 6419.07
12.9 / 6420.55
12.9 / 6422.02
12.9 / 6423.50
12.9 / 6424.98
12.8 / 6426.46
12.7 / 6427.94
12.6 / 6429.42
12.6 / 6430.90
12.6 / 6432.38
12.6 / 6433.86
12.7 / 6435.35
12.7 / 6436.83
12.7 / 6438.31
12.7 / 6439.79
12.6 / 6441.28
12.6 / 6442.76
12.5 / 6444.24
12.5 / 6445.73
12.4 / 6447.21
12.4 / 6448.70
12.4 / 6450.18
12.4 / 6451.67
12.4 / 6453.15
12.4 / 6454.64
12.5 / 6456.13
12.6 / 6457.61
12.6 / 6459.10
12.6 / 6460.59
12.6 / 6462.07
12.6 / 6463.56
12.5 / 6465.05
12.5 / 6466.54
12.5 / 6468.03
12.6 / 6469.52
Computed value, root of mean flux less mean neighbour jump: 3.54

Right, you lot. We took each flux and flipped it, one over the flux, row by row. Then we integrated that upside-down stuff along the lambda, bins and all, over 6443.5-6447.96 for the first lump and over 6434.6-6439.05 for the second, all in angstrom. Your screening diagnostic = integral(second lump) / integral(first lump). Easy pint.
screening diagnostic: 0.980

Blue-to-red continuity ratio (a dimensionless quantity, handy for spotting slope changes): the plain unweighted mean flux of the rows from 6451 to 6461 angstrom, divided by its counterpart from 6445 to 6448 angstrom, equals 1.004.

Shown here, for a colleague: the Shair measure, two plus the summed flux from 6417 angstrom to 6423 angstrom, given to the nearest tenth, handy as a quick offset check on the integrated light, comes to 53.3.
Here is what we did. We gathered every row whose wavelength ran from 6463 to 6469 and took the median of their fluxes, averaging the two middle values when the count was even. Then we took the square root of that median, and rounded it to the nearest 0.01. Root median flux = 3.54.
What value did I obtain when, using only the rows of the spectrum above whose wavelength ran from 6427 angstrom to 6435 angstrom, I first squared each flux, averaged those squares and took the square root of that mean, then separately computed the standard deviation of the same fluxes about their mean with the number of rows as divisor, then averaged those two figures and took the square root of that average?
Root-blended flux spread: 2.52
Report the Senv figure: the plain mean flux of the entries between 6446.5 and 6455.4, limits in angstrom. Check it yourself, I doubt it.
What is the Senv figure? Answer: 12.4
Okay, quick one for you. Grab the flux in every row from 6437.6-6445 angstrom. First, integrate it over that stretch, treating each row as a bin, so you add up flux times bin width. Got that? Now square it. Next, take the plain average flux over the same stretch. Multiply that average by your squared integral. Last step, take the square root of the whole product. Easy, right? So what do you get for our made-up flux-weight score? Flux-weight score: 332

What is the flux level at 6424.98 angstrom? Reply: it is 12.9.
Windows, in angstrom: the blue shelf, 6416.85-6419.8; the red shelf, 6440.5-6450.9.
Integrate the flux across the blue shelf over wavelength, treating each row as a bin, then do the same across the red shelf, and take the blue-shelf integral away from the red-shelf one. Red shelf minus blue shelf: 92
